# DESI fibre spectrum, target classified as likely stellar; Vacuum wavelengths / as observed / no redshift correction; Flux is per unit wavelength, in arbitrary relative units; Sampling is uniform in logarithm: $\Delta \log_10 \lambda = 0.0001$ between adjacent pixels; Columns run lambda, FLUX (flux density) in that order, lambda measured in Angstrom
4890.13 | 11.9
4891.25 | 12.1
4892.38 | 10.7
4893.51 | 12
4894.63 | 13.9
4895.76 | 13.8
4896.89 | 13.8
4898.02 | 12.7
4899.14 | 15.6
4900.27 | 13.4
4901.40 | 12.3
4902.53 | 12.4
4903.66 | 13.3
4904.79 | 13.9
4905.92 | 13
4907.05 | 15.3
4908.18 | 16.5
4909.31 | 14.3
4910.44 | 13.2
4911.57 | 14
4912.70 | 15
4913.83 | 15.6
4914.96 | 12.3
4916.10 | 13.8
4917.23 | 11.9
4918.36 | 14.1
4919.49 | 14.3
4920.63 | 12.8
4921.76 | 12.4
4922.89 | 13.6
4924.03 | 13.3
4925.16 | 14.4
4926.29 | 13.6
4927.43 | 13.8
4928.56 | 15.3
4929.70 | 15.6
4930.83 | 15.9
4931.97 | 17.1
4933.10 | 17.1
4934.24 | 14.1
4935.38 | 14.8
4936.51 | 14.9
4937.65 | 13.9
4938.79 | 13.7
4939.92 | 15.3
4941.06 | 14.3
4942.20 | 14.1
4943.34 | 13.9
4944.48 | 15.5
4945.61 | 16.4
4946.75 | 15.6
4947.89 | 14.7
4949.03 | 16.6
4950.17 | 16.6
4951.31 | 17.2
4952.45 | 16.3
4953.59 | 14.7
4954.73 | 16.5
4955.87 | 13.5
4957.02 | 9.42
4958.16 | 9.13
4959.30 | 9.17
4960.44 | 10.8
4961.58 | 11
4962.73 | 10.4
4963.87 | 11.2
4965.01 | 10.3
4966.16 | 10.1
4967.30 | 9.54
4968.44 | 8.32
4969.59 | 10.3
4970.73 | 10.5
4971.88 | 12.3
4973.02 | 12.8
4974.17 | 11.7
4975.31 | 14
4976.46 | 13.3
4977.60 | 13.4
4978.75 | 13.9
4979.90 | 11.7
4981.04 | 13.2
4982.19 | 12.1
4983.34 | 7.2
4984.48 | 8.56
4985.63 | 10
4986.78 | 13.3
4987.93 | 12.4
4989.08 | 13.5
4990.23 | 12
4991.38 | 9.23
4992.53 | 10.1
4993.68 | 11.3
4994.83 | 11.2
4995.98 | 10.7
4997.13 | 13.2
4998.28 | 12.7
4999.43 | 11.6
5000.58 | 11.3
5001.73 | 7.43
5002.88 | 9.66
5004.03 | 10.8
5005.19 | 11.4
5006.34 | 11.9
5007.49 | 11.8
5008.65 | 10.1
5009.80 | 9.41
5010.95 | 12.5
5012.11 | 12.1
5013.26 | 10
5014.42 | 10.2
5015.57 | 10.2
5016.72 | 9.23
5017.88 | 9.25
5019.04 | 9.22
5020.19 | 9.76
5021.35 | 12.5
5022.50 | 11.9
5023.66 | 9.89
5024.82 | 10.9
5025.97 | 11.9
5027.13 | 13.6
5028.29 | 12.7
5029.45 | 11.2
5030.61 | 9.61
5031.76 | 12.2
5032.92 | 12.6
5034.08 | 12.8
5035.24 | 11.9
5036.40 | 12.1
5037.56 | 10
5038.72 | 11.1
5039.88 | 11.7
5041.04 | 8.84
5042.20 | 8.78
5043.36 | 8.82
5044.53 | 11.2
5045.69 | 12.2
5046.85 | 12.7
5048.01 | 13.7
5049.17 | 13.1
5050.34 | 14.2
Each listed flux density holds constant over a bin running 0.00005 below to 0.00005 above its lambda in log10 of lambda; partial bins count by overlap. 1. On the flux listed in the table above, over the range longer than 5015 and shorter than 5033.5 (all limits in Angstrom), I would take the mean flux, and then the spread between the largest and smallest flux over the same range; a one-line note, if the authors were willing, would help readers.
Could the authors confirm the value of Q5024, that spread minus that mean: -6.7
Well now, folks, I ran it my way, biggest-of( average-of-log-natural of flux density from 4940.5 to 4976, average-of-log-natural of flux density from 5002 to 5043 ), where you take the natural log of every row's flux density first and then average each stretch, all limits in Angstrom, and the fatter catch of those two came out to 2.53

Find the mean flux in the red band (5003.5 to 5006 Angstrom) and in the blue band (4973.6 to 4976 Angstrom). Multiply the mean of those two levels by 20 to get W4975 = 240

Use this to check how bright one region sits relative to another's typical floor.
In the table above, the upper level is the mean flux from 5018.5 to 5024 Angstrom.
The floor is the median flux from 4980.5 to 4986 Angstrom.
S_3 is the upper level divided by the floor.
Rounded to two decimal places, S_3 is 1.07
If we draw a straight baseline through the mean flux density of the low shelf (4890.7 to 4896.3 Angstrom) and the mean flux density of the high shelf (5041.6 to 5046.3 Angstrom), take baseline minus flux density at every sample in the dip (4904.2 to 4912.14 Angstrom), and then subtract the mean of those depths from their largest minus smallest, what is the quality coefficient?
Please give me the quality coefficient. 5.6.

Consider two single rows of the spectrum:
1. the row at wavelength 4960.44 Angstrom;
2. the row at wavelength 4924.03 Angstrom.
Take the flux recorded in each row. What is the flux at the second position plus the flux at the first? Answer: 24.1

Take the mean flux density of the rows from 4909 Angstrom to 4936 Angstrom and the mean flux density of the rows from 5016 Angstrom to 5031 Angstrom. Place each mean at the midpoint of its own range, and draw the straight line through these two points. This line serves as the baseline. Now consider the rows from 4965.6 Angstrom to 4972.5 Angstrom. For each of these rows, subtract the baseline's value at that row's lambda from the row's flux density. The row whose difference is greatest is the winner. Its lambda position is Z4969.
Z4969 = 4971.88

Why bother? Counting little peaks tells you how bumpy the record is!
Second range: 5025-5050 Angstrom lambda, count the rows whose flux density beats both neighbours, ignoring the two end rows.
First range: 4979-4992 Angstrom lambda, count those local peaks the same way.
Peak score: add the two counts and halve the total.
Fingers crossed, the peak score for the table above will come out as 4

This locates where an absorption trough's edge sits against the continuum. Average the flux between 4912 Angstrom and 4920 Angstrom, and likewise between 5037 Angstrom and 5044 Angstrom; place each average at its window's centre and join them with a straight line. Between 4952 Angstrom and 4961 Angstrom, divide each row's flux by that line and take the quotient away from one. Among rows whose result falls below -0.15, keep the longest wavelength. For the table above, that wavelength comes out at 4954.73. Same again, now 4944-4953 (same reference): 4952.45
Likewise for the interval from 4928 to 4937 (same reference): 4933.10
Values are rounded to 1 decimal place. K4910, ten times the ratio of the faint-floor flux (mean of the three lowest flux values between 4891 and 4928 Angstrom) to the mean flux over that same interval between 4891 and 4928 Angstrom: 8.5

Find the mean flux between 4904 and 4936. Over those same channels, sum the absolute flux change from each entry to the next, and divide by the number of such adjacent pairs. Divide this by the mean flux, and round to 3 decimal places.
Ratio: 0.082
